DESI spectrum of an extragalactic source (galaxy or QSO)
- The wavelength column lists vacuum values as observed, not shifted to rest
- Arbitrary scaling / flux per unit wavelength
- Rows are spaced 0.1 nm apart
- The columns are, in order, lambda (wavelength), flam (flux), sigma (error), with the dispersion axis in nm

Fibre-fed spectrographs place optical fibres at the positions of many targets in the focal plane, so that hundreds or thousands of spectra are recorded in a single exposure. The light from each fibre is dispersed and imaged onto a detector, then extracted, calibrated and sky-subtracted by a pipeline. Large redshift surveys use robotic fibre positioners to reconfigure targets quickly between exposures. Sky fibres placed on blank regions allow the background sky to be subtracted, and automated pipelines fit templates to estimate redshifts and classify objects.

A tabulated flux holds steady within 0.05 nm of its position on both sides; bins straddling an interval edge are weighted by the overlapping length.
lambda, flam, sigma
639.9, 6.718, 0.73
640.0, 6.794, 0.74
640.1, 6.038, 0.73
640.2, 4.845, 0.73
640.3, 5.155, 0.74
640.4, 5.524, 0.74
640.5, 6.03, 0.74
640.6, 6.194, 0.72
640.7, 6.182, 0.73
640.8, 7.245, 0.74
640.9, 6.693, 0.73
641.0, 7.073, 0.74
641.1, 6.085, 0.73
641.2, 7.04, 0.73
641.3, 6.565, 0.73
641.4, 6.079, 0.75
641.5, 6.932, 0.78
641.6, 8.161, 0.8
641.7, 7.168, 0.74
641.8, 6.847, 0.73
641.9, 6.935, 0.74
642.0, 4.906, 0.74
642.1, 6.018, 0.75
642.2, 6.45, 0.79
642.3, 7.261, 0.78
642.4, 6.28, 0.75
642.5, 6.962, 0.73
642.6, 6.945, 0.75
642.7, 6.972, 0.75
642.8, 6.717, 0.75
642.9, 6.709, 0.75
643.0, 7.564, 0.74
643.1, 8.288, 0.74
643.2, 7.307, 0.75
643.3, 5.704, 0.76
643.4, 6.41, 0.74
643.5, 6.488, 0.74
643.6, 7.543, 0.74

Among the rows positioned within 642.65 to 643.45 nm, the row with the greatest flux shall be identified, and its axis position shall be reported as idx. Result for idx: 643.1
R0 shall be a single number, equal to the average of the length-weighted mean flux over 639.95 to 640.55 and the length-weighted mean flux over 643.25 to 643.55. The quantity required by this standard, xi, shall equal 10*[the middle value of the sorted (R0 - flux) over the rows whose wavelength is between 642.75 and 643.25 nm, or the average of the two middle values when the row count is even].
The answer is -13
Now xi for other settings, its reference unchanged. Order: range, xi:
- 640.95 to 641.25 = -11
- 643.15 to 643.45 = -4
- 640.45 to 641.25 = -5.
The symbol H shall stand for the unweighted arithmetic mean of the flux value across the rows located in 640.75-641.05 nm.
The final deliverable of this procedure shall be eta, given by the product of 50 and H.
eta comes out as 350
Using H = 7.0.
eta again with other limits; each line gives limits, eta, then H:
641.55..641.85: 370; 7.4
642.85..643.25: 373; 7.5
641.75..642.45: 319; 6.4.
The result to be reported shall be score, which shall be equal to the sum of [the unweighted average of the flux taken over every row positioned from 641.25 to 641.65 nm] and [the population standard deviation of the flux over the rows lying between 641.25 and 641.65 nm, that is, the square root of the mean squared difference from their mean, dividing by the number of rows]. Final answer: 7.7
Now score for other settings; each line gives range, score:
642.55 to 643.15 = 7.8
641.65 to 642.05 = 7.4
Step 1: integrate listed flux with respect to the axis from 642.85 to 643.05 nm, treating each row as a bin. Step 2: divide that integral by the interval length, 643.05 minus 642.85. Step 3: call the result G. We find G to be 7.1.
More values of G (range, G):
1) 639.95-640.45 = 5.7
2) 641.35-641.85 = 7.0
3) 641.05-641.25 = 6.6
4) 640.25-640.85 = 6.1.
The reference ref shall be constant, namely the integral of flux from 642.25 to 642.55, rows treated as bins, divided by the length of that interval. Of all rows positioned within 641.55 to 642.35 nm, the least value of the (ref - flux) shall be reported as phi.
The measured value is -1.3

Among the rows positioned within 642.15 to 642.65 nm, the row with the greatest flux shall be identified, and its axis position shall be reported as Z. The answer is 642.3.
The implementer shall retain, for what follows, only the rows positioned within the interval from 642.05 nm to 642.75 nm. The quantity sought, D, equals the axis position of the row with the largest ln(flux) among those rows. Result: 642.3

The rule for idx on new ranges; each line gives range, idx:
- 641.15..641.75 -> 641.6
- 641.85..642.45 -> 642.3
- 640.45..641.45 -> 640.8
